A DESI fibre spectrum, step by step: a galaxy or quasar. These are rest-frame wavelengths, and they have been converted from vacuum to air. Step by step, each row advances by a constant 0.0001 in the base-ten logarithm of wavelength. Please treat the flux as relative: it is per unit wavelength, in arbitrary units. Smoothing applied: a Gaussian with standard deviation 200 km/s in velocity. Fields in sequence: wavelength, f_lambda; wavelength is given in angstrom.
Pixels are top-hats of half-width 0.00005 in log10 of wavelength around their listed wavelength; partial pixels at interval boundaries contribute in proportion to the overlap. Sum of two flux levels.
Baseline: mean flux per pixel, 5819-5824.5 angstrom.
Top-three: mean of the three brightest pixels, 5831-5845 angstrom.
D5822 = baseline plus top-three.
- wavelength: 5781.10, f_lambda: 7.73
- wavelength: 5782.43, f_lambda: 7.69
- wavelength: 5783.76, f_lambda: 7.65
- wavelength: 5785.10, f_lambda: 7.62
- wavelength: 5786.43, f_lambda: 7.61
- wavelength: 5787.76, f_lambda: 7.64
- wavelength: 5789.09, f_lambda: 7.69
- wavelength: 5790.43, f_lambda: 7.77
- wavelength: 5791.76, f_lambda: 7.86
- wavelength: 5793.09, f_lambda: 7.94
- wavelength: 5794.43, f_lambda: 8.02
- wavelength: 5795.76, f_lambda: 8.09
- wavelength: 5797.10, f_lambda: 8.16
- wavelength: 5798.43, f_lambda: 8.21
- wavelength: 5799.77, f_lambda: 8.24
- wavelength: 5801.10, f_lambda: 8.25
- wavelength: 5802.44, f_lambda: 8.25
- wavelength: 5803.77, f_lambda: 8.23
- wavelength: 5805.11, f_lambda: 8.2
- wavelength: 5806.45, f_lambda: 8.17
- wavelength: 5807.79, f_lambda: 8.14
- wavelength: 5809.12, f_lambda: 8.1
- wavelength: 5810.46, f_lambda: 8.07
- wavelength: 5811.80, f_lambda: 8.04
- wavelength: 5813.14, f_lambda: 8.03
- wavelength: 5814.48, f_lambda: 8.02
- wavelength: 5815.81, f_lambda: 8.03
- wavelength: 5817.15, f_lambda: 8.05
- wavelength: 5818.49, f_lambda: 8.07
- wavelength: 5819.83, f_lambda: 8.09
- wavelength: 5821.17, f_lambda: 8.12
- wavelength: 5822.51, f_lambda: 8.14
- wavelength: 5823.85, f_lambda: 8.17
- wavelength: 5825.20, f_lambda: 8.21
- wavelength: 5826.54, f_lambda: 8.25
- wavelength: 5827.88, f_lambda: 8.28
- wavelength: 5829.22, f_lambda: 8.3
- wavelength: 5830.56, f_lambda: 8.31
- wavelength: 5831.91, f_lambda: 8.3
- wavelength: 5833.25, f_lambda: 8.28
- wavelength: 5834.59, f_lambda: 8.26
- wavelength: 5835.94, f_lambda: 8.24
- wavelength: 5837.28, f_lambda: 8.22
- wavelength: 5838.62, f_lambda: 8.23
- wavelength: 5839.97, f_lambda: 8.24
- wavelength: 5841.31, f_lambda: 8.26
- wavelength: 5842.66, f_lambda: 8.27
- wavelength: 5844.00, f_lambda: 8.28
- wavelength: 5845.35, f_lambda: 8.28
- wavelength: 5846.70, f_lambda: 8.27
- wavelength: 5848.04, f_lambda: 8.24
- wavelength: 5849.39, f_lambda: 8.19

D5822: 16.4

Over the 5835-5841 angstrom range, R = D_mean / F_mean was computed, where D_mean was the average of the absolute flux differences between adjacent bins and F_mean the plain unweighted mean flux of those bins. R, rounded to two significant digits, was 0.0016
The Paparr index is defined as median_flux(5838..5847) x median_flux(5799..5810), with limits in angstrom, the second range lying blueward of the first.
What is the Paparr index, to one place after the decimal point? 67.9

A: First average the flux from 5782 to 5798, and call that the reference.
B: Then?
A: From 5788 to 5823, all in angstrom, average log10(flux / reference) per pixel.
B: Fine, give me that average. 0.014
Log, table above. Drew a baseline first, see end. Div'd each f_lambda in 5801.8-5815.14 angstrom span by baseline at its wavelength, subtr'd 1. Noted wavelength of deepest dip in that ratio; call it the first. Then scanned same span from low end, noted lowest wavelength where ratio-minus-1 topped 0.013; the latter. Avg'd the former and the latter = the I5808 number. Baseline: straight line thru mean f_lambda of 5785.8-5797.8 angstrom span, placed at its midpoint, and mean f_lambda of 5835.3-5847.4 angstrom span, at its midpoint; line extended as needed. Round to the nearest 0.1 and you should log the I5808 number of 5808.5 angstrom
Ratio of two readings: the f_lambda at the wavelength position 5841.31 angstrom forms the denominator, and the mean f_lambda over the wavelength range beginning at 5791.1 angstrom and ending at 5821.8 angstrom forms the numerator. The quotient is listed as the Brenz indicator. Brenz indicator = 0.98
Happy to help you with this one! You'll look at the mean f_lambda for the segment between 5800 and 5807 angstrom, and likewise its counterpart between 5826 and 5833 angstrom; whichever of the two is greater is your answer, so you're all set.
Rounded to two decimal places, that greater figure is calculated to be 8.29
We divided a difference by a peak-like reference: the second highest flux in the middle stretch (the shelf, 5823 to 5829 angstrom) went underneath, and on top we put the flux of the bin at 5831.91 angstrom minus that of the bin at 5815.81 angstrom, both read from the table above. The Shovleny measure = 0.03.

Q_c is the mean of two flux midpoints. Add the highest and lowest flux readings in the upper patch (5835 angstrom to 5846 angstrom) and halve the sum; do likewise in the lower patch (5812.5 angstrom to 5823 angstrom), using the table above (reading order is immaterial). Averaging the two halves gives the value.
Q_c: 8.165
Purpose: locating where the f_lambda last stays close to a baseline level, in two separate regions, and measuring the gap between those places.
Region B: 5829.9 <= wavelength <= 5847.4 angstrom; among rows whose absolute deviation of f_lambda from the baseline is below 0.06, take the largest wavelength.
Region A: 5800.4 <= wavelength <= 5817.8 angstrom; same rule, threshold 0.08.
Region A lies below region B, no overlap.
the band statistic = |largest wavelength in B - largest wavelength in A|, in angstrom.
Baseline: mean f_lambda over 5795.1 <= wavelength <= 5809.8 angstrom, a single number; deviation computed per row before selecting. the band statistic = 32.2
